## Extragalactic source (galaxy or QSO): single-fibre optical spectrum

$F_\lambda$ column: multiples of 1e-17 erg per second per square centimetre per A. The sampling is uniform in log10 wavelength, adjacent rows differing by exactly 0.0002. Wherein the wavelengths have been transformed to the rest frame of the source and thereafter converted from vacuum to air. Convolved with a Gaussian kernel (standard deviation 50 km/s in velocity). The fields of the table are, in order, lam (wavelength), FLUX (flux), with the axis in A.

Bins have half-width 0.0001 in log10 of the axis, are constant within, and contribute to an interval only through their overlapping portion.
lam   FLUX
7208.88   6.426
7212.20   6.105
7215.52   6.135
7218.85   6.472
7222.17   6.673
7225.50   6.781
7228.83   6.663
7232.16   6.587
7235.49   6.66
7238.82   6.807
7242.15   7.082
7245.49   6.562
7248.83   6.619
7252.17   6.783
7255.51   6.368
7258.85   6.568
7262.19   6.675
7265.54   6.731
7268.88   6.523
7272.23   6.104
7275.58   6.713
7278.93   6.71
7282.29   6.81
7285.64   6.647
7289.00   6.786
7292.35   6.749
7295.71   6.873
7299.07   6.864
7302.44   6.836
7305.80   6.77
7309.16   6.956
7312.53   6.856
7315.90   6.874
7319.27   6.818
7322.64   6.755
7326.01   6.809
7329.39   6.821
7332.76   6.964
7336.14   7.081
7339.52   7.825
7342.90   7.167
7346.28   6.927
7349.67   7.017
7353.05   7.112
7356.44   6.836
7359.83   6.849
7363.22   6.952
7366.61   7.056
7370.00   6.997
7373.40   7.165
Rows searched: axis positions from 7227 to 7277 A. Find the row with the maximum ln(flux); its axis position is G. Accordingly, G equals 7242.15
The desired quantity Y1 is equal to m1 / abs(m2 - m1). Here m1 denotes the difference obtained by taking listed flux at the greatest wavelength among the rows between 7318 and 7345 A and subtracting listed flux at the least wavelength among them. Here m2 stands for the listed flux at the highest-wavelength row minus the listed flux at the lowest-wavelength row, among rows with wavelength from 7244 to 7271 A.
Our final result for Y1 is 0.9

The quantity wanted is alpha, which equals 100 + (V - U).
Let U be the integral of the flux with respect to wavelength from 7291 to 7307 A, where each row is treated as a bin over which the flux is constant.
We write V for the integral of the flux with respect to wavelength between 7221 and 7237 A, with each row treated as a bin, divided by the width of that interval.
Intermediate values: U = 109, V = 6.67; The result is -2.4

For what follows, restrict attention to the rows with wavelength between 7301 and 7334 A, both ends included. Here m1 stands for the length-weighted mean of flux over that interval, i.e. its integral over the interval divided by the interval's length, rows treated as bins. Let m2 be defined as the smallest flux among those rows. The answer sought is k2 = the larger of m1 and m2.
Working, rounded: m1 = 6.85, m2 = 6.755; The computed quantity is 6.85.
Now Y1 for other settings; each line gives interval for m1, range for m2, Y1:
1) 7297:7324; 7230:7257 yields -1.0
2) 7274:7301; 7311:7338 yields 2.0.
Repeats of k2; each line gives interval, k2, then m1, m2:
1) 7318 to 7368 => 7.00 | 7.00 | 6.755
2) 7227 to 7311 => 6.70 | 6.70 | 6.104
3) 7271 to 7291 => 6.64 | 6.64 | 6.104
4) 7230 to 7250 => 6.72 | 6.72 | 6.562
